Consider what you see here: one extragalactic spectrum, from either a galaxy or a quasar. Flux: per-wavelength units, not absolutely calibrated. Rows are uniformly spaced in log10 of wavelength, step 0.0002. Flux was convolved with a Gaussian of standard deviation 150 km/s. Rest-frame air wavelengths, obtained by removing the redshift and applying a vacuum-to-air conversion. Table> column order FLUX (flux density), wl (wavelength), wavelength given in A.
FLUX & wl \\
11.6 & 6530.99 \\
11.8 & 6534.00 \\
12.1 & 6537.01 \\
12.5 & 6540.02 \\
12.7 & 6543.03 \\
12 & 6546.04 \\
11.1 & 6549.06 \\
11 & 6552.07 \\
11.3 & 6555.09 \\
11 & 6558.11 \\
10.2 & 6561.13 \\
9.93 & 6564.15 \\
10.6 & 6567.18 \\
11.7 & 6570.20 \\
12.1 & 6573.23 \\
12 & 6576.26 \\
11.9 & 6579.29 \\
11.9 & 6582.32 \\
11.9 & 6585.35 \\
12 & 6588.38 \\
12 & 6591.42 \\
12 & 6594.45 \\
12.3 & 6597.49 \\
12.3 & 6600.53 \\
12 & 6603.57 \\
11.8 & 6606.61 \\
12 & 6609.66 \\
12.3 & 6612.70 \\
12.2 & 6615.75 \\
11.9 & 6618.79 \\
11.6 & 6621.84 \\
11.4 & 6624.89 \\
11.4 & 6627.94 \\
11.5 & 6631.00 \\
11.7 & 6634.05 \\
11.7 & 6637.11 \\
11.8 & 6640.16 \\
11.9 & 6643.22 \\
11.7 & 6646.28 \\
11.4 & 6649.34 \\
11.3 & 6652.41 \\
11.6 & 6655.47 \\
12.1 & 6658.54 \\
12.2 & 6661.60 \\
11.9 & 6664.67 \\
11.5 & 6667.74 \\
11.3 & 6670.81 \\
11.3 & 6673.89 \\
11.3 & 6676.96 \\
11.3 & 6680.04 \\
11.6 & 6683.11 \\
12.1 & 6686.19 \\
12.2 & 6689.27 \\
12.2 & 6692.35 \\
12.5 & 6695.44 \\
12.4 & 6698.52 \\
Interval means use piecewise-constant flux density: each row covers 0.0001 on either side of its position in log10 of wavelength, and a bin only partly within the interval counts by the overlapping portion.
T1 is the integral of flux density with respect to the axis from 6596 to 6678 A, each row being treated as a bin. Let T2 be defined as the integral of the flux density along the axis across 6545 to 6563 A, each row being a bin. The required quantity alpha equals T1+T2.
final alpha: 1163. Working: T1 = 964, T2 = 199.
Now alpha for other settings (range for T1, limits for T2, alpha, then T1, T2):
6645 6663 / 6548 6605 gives 869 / 211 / 658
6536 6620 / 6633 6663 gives 1338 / 986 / 352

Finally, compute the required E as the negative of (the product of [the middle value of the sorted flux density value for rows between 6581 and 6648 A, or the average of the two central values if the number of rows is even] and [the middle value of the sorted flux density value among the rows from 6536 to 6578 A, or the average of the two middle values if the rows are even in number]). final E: -137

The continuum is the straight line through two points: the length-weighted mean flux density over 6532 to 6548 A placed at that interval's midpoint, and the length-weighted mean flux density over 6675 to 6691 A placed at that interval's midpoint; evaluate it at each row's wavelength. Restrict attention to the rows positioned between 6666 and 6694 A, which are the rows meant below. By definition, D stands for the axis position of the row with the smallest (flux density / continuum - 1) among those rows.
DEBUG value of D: 6670.81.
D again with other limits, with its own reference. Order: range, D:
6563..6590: 6564.15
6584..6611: 6606.61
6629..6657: 6652.41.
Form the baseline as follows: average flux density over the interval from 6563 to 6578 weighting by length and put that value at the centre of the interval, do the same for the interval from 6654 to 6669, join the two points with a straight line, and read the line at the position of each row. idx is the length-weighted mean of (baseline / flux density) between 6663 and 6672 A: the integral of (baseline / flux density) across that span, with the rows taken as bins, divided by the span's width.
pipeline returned 1.03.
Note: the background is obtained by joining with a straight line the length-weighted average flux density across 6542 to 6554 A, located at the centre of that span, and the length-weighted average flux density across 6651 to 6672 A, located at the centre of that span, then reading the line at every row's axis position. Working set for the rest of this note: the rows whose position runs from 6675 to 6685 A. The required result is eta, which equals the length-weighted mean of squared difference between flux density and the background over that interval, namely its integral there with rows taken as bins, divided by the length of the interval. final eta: 0.127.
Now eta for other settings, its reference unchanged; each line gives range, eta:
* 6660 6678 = 0.140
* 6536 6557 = 0.437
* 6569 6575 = 0.101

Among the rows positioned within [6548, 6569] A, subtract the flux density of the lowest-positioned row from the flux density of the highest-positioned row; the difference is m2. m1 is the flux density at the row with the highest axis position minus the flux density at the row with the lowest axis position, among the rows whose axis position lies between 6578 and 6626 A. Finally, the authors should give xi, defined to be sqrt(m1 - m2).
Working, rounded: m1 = -0.5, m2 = -0.5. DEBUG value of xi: 0.00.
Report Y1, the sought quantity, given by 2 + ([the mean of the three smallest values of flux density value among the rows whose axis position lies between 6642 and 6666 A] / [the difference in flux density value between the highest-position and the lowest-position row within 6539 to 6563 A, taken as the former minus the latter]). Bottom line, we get -3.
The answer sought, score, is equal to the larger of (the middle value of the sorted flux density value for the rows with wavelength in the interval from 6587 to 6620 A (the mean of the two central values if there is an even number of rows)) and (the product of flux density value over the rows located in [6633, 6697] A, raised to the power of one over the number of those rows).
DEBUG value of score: 12.00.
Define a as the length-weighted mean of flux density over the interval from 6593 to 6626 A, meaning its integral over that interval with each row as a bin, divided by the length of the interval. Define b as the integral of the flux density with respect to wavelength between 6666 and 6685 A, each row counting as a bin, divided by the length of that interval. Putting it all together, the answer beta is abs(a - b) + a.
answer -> 12.6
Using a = 11.99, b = 11.4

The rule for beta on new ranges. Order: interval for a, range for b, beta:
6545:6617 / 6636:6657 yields 11.7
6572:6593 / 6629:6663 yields 12.2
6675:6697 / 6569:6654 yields 11.9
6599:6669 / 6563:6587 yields 12.1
